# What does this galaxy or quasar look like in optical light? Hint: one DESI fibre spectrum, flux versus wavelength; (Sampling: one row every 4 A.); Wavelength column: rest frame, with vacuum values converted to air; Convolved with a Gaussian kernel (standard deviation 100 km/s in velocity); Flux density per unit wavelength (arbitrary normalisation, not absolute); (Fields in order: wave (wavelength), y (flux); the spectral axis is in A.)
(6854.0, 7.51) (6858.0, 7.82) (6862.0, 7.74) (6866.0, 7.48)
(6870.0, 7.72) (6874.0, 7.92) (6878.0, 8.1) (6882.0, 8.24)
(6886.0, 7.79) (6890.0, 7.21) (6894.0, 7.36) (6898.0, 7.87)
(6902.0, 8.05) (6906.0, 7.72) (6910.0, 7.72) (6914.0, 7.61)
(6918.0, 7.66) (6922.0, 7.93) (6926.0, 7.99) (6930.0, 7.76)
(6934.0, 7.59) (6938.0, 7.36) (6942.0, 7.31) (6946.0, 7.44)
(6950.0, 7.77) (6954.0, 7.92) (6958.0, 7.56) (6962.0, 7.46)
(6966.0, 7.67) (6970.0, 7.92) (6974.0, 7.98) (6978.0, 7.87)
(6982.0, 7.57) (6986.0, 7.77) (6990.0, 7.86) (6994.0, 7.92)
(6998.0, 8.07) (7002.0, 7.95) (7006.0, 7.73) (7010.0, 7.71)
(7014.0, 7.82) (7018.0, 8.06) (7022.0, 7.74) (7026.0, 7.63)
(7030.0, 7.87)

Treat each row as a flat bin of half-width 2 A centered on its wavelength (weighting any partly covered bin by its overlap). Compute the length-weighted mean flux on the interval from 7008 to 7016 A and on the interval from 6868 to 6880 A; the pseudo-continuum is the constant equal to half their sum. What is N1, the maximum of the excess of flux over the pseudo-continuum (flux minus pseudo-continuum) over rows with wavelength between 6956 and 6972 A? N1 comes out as 0.08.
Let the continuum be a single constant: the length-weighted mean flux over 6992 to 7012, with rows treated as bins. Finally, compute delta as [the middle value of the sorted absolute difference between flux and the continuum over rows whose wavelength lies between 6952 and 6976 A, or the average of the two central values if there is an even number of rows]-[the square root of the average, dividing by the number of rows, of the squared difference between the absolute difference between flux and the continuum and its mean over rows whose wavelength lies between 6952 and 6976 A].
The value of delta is 0.015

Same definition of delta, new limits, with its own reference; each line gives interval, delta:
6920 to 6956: -0.080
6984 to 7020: 0.044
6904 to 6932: 0.091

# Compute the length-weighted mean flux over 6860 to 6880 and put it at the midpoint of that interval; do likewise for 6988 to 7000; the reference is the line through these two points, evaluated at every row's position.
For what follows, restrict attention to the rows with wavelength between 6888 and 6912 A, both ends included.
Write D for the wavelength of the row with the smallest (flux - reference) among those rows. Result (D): 6890.0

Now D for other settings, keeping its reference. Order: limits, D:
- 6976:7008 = 6982.0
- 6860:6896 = 6890.0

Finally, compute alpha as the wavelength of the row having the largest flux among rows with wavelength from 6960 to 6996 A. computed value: 6974.0 A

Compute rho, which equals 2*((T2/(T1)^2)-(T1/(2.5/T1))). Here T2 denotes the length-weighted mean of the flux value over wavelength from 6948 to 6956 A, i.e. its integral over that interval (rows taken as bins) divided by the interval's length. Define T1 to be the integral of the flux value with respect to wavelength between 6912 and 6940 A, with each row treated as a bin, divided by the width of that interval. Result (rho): -47.2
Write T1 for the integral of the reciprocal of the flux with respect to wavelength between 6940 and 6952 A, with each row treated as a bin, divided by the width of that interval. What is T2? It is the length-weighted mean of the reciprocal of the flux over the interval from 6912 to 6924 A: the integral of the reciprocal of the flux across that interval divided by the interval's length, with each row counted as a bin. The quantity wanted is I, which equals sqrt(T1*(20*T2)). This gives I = 0.587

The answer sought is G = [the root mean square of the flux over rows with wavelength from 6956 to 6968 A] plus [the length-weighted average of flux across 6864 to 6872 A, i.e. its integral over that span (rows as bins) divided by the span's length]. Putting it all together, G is 15.2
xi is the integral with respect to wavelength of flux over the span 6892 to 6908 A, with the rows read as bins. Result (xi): 124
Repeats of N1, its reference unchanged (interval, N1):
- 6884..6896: -0.05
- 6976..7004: 0.23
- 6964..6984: 0.14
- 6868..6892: 0.40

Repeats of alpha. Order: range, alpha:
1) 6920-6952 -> 6926.0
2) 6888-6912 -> 6902.0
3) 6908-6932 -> 6926.0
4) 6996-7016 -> 6998.0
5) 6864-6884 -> 6882.0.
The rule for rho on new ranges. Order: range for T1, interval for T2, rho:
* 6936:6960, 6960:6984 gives -45.5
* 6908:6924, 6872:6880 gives -47.5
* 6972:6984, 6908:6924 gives -48.5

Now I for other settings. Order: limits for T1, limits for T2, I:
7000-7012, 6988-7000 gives 0.568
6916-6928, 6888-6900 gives 0.584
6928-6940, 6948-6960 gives 0.584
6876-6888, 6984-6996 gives 0.563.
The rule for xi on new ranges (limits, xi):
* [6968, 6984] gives 125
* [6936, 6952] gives 120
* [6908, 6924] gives 124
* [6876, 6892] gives 125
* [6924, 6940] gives 123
